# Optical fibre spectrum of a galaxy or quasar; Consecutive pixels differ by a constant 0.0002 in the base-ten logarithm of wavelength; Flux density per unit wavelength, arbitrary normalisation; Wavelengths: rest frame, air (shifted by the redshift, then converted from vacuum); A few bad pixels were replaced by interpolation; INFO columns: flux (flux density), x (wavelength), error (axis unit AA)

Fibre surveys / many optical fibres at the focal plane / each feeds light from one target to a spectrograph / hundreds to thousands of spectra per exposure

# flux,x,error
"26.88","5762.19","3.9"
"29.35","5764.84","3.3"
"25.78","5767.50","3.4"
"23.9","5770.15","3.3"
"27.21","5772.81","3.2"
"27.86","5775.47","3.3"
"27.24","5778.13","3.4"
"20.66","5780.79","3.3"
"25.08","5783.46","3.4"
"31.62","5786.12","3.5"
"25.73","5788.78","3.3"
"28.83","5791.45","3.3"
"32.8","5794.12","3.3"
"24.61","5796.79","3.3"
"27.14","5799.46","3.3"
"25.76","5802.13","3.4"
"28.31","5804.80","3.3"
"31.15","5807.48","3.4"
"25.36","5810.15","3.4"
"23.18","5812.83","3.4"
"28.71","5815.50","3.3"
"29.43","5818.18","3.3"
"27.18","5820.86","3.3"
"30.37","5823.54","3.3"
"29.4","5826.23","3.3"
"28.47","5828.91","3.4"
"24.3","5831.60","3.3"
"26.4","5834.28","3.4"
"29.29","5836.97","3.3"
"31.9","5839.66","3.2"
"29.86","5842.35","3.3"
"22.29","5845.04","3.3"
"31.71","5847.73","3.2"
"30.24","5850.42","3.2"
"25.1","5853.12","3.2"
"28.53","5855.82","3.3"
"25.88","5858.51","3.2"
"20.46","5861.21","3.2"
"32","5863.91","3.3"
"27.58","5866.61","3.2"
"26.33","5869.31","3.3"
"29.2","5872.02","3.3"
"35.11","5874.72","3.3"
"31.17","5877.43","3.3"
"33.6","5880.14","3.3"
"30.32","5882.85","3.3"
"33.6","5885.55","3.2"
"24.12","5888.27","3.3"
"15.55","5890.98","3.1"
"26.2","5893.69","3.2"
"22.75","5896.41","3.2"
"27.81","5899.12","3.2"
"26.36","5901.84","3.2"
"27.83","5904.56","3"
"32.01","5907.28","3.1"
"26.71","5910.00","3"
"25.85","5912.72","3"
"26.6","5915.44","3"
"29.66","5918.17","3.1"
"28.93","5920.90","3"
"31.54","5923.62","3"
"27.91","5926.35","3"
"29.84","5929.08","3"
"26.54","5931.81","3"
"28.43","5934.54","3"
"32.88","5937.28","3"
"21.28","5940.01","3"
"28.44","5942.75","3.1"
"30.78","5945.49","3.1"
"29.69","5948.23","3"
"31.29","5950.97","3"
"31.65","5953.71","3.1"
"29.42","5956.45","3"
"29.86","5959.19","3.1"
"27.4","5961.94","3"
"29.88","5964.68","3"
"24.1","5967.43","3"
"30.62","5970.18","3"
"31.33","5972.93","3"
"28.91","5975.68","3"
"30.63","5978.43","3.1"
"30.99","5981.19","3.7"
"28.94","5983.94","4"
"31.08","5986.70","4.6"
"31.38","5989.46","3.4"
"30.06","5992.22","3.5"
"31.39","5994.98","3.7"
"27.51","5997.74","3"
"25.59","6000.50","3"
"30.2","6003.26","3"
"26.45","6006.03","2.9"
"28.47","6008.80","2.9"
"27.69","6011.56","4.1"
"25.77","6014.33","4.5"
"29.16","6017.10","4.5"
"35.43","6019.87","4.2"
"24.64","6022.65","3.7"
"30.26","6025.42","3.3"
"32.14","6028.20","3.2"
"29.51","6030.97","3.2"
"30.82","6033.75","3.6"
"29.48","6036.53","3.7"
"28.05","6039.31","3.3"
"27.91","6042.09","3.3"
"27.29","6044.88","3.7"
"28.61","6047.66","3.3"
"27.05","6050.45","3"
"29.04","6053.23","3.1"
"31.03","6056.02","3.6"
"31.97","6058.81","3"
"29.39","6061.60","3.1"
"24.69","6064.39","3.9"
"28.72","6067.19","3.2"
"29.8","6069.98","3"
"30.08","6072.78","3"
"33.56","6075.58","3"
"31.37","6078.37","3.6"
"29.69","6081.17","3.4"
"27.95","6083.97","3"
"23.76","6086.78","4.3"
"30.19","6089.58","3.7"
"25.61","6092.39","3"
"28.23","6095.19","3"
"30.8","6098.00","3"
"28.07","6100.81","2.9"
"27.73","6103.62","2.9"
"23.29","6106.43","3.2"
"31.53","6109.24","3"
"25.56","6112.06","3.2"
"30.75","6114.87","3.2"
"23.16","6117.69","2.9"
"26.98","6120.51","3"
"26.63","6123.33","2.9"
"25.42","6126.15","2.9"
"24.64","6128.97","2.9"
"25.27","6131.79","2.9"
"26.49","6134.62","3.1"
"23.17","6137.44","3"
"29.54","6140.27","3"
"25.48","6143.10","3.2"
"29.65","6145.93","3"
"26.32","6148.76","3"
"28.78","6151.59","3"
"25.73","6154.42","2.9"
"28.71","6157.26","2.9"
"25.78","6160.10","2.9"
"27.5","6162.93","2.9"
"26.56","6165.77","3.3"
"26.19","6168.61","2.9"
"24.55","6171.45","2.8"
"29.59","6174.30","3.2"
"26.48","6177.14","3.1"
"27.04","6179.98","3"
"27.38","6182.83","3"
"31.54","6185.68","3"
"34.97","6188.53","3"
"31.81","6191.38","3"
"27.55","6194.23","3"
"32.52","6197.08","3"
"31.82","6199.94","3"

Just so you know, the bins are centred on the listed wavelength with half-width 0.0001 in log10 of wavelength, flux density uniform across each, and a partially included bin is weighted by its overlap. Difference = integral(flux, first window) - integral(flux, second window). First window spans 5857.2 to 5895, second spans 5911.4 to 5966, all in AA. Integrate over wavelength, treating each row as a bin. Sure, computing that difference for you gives -522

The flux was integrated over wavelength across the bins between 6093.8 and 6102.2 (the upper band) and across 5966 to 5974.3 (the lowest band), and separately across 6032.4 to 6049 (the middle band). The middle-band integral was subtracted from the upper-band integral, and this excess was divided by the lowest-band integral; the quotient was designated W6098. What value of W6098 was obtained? -1.0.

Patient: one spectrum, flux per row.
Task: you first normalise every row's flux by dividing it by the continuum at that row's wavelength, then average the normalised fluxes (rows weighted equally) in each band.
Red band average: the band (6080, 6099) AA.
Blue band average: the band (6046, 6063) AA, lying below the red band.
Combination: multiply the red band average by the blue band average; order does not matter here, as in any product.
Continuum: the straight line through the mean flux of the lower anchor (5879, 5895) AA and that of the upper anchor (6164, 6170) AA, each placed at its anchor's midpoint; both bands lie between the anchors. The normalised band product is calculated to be 1.16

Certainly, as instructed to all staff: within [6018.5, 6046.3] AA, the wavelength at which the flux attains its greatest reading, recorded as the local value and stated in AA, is 6019.87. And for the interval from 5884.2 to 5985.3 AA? 5885.55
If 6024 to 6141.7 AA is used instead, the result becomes 6075.58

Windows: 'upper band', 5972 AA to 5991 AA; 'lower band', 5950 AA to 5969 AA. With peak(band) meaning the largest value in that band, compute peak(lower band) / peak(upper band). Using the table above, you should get 1.01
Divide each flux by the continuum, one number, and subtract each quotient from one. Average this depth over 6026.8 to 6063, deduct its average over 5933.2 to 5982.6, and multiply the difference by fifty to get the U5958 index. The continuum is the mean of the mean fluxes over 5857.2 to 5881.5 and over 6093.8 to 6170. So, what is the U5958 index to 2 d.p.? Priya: -0.17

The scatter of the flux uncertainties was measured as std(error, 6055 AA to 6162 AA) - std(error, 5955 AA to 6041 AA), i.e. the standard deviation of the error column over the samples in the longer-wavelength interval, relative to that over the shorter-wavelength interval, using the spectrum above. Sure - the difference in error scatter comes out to -0.2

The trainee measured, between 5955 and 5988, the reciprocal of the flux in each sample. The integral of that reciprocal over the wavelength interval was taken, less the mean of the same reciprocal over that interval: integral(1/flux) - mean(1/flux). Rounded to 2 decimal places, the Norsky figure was 1.09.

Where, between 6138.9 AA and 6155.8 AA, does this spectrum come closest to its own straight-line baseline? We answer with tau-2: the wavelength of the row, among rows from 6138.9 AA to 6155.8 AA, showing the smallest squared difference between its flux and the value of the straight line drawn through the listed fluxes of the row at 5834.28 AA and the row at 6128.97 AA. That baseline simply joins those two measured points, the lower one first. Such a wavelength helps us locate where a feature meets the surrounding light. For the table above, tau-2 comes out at 6143.10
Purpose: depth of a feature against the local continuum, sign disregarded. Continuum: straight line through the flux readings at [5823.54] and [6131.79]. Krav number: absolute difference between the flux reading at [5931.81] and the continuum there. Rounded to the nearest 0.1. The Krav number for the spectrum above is 2.0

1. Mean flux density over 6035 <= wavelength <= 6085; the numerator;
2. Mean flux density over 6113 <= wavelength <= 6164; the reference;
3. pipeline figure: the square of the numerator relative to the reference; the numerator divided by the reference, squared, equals 1.20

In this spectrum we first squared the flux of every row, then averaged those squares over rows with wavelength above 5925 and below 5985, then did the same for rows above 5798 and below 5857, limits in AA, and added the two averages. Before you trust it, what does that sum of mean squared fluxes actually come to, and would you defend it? 1641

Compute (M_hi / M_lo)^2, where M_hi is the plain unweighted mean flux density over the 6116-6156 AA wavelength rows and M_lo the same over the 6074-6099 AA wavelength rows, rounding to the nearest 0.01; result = 0.82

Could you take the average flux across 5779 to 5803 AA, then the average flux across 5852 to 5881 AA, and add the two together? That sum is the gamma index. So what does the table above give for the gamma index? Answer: 56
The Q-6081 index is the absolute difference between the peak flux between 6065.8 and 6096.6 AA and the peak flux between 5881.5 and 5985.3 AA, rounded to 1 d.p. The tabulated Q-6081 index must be 0.0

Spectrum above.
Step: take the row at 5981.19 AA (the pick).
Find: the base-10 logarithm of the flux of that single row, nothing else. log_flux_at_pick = 1.49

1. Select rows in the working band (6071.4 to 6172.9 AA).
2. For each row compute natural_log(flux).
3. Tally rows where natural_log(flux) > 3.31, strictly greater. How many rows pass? 17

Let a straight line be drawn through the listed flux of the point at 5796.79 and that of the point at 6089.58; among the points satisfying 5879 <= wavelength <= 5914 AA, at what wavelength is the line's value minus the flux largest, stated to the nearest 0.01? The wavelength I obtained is 5890.98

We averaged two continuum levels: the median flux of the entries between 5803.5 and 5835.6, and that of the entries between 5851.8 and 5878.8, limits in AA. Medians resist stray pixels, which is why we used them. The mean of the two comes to 28.2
